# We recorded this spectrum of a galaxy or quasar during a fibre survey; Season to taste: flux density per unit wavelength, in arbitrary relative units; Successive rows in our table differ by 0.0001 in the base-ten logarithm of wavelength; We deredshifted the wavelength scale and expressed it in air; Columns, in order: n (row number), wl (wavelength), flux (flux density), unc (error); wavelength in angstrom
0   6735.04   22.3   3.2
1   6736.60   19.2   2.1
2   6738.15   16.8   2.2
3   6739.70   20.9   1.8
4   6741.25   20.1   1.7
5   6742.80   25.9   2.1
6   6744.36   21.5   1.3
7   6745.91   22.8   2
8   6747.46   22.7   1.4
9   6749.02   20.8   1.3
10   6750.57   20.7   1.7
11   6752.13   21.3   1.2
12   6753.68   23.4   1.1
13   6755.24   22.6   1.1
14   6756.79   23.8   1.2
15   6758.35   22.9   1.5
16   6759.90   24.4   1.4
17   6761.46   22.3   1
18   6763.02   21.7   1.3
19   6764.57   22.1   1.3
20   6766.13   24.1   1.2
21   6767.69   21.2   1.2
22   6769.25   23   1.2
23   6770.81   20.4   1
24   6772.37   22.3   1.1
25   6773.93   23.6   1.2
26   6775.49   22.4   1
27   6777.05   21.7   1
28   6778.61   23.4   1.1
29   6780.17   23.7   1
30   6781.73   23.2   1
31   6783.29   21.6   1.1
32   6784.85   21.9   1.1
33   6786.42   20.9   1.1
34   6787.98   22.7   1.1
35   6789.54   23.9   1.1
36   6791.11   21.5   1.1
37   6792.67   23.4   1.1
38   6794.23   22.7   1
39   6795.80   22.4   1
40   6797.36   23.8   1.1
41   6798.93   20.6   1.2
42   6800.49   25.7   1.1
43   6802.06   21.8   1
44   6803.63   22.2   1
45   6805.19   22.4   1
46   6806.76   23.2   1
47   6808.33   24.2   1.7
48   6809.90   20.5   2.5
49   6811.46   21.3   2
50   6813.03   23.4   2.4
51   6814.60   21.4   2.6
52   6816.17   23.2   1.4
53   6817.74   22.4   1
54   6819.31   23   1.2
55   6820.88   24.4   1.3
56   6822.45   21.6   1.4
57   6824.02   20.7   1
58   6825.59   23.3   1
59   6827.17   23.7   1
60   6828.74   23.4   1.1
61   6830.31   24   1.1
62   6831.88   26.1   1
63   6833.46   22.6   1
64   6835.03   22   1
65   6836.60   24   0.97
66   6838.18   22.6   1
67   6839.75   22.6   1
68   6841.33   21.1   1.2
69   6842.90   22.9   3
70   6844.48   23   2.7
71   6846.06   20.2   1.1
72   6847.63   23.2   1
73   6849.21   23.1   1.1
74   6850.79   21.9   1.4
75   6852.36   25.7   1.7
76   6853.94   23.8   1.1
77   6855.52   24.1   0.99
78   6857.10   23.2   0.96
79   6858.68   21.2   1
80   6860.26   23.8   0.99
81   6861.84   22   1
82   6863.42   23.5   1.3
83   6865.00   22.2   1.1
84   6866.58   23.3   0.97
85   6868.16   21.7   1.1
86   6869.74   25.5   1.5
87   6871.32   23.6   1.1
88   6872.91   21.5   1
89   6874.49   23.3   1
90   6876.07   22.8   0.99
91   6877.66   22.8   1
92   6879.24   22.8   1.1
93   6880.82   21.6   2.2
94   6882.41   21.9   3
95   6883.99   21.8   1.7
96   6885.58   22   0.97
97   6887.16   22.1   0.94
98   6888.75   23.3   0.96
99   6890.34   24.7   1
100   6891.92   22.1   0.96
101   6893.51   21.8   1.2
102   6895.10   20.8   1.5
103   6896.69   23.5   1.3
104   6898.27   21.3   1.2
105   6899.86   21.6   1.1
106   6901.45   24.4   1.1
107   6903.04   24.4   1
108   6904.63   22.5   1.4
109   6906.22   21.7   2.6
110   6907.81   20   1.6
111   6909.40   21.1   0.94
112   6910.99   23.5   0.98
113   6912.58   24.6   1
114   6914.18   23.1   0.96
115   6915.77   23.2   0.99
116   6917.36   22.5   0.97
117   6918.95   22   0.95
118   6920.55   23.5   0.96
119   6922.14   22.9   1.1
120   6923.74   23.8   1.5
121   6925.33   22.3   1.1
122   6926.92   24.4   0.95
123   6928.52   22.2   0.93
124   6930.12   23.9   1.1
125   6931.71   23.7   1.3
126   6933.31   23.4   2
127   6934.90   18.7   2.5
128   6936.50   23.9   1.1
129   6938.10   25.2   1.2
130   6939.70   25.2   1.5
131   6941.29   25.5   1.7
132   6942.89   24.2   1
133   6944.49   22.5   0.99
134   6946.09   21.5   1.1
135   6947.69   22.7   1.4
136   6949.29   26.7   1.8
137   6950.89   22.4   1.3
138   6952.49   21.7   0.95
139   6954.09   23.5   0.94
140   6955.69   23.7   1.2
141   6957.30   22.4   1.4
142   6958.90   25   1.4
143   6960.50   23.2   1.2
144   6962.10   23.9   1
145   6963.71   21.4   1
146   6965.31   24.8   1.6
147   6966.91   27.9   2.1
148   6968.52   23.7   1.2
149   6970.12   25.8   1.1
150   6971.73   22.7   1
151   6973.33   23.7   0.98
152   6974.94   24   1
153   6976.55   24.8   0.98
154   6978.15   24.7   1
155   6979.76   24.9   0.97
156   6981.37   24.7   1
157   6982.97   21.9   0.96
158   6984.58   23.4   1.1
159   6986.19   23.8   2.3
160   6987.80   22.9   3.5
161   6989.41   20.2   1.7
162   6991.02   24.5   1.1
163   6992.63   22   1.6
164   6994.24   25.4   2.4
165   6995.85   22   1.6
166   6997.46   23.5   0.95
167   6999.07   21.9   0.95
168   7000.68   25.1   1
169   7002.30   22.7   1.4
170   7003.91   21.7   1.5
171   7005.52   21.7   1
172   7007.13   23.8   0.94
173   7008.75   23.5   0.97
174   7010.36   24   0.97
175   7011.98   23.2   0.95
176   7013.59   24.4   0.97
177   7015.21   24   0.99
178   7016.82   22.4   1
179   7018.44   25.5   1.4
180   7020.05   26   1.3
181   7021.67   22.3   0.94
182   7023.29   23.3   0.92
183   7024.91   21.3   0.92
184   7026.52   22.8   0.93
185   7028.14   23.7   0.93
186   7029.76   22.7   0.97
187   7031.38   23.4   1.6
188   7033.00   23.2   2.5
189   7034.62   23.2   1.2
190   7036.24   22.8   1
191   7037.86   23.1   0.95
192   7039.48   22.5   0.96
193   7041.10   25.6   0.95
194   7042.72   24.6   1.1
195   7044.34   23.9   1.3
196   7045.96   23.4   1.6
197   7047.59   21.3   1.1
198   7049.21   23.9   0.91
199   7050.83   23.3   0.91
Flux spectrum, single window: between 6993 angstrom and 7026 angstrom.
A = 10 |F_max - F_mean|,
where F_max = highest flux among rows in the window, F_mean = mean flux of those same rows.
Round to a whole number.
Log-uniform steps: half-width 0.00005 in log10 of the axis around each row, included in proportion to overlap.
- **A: 26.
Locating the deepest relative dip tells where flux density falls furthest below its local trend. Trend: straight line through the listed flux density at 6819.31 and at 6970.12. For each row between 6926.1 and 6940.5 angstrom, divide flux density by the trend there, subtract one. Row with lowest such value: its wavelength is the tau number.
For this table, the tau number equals 6934.90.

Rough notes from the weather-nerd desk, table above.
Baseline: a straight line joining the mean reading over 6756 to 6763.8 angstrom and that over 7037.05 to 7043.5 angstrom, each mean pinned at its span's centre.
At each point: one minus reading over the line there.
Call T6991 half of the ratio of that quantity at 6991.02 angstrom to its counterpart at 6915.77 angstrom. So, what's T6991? -1.0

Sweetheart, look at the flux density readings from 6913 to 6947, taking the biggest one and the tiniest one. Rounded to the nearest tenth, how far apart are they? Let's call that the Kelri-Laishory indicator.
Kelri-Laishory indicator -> 6.8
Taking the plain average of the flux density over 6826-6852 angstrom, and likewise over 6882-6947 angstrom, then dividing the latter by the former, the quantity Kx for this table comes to 1.00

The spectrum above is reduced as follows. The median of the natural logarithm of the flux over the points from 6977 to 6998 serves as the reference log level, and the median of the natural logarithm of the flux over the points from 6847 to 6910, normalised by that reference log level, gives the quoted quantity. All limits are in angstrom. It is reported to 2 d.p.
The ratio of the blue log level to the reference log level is 0.99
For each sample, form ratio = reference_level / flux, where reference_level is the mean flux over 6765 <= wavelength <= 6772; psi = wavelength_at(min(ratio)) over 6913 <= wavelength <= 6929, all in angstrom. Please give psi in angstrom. 6926.92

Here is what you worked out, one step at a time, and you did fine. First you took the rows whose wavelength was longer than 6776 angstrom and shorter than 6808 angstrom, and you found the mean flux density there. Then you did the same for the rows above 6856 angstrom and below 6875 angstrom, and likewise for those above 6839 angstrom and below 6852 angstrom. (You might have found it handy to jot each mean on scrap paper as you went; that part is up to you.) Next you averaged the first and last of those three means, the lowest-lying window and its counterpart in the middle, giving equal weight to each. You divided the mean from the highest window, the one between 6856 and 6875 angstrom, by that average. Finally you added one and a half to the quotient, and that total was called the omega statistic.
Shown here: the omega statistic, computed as 2.52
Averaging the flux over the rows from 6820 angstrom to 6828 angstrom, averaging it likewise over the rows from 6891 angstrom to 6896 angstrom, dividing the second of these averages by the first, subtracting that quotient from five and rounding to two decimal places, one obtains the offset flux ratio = 4.05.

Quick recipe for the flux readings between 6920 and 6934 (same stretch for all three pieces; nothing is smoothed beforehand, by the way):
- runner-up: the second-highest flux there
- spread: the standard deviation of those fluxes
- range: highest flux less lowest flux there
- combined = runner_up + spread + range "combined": 26.8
